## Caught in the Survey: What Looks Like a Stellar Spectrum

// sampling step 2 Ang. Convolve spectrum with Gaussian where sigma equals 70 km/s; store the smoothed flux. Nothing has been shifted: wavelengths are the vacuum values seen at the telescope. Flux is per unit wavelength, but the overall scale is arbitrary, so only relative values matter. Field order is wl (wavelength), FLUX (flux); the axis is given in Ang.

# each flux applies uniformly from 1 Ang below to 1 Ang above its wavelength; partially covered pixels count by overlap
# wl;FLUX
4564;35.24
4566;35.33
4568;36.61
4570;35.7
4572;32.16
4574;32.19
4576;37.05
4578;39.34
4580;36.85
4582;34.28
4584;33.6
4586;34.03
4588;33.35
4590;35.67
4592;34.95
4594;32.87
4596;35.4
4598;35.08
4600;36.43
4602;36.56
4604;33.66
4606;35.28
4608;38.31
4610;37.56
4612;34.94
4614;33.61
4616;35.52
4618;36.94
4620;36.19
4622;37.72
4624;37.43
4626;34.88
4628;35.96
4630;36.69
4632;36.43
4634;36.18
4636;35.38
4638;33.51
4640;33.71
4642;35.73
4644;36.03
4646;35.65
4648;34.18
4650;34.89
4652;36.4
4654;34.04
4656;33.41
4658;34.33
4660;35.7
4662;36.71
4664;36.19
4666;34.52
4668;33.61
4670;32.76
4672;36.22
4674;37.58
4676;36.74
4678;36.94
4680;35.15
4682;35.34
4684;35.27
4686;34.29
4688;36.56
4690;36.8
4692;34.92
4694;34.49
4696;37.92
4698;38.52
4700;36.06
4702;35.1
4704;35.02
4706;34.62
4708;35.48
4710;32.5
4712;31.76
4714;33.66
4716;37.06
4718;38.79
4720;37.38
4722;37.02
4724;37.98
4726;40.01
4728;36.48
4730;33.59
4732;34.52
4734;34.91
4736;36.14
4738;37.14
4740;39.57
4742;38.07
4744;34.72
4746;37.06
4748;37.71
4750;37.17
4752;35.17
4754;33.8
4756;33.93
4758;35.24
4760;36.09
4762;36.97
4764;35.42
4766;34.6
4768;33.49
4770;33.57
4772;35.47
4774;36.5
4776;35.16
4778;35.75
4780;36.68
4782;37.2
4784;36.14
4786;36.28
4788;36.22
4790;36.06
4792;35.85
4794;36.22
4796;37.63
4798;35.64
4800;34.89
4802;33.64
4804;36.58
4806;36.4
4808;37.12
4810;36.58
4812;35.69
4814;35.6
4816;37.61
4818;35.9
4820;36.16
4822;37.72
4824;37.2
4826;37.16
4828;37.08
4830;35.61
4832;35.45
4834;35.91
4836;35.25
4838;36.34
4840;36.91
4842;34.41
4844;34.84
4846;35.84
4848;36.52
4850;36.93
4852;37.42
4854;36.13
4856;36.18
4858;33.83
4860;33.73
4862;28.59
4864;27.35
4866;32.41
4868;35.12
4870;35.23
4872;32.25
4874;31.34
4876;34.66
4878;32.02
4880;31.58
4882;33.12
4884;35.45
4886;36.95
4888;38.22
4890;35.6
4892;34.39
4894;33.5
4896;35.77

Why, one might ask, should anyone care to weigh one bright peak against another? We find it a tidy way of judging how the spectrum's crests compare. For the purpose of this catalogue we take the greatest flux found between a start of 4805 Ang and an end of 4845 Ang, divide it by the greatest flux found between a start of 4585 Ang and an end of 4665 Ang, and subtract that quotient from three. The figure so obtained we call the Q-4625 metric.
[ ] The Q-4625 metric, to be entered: 2.02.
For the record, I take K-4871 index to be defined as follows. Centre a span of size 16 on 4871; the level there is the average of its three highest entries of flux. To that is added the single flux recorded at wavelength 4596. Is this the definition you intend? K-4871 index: 70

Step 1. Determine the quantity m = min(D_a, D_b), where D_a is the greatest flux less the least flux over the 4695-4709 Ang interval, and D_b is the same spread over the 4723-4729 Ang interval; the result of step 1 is 3.5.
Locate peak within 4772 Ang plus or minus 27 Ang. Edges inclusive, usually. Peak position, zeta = 4748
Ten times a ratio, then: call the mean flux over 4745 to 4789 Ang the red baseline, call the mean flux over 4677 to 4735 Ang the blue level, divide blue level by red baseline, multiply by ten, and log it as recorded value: 10.0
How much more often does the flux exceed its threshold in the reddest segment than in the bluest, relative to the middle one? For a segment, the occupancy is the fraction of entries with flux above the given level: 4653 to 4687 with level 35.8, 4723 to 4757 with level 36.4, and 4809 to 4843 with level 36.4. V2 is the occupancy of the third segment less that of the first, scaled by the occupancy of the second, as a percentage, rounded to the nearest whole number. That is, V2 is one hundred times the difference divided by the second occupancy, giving 11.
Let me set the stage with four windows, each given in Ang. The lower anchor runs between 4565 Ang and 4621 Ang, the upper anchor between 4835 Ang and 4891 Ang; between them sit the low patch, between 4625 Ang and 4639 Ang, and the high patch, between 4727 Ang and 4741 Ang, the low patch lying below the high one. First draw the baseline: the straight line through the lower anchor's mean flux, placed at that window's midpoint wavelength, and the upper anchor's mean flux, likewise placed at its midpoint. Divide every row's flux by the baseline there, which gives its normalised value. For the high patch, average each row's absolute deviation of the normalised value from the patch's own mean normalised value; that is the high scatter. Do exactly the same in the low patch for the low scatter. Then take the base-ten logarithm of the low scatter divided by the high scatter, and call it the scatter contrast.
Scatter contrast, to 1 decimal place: -0.2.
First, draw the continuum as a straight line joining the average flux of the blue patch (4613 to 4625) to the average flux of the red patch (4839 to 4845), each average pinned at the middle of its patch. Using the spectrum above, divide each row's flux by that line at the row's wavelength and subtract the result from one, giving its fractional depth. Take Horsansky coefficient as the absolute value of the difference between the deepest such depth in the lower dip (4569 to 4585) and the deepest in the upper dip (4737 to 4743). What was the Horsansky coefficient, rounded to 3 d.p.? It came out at 0.155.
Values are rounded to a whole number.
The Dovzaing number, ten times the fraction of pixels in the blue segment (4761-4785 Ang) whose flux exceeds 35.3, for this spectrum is 7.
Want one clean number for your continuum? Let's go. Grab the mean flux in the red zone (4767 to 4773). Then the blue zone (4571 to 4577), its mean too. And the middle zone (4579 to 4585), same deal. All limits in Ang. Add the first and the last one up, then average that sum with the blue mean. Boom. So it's 51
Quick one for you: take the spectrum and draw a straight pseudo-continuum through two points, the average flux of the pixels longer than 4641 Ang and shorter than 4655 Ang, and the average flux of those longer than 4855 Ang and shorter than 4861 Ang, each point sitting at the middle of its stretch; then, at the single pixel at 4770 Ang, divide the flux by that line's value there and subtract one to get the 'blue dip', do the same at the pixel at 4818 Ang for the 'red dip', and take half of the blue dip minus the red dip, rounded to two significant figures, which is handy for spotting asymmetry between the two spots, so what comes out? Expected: -0.036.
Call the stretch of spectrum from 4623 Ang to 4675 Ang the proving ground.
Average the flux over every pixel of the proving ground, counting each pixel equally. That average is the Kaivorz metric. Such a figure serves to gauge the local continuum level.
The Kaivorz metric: 35.3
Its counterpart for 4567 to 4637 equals 35.6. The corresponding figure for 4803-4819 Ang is 36.4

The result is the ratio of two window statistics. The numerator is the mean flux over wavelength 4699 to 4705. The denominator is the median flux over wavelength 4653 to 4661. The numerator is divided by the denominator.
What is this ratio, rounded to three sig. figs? 1.04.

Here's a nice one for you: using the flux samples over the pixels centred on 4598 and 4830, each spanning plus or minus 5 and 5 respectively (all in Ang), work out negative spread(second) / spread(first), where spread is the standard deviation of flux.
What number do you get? -0.6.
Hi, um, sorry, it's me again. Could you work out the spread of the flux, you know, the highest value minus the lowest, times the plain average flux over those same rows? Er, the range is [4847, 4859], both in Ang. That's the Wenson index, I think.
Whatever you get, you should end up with 130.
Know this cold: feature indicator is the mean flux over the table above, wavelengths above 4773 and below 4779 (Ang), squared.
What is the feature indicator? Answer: 1282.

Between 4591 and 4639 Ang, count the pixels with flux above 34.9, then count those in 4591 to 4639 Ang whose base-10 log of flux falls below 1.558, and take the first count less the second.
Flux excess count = 6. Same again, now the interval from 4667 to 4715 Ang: 0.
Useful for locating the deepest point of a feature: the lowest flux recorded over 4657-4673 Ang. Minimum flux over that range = 32.76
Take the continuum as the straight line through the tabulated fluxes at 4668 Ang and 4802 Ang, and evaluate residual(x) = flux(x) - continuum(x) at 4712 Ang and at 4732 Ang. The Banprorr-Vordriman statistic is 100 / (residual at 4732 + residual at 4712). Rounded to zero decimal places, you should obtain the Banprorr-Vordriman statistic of -104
